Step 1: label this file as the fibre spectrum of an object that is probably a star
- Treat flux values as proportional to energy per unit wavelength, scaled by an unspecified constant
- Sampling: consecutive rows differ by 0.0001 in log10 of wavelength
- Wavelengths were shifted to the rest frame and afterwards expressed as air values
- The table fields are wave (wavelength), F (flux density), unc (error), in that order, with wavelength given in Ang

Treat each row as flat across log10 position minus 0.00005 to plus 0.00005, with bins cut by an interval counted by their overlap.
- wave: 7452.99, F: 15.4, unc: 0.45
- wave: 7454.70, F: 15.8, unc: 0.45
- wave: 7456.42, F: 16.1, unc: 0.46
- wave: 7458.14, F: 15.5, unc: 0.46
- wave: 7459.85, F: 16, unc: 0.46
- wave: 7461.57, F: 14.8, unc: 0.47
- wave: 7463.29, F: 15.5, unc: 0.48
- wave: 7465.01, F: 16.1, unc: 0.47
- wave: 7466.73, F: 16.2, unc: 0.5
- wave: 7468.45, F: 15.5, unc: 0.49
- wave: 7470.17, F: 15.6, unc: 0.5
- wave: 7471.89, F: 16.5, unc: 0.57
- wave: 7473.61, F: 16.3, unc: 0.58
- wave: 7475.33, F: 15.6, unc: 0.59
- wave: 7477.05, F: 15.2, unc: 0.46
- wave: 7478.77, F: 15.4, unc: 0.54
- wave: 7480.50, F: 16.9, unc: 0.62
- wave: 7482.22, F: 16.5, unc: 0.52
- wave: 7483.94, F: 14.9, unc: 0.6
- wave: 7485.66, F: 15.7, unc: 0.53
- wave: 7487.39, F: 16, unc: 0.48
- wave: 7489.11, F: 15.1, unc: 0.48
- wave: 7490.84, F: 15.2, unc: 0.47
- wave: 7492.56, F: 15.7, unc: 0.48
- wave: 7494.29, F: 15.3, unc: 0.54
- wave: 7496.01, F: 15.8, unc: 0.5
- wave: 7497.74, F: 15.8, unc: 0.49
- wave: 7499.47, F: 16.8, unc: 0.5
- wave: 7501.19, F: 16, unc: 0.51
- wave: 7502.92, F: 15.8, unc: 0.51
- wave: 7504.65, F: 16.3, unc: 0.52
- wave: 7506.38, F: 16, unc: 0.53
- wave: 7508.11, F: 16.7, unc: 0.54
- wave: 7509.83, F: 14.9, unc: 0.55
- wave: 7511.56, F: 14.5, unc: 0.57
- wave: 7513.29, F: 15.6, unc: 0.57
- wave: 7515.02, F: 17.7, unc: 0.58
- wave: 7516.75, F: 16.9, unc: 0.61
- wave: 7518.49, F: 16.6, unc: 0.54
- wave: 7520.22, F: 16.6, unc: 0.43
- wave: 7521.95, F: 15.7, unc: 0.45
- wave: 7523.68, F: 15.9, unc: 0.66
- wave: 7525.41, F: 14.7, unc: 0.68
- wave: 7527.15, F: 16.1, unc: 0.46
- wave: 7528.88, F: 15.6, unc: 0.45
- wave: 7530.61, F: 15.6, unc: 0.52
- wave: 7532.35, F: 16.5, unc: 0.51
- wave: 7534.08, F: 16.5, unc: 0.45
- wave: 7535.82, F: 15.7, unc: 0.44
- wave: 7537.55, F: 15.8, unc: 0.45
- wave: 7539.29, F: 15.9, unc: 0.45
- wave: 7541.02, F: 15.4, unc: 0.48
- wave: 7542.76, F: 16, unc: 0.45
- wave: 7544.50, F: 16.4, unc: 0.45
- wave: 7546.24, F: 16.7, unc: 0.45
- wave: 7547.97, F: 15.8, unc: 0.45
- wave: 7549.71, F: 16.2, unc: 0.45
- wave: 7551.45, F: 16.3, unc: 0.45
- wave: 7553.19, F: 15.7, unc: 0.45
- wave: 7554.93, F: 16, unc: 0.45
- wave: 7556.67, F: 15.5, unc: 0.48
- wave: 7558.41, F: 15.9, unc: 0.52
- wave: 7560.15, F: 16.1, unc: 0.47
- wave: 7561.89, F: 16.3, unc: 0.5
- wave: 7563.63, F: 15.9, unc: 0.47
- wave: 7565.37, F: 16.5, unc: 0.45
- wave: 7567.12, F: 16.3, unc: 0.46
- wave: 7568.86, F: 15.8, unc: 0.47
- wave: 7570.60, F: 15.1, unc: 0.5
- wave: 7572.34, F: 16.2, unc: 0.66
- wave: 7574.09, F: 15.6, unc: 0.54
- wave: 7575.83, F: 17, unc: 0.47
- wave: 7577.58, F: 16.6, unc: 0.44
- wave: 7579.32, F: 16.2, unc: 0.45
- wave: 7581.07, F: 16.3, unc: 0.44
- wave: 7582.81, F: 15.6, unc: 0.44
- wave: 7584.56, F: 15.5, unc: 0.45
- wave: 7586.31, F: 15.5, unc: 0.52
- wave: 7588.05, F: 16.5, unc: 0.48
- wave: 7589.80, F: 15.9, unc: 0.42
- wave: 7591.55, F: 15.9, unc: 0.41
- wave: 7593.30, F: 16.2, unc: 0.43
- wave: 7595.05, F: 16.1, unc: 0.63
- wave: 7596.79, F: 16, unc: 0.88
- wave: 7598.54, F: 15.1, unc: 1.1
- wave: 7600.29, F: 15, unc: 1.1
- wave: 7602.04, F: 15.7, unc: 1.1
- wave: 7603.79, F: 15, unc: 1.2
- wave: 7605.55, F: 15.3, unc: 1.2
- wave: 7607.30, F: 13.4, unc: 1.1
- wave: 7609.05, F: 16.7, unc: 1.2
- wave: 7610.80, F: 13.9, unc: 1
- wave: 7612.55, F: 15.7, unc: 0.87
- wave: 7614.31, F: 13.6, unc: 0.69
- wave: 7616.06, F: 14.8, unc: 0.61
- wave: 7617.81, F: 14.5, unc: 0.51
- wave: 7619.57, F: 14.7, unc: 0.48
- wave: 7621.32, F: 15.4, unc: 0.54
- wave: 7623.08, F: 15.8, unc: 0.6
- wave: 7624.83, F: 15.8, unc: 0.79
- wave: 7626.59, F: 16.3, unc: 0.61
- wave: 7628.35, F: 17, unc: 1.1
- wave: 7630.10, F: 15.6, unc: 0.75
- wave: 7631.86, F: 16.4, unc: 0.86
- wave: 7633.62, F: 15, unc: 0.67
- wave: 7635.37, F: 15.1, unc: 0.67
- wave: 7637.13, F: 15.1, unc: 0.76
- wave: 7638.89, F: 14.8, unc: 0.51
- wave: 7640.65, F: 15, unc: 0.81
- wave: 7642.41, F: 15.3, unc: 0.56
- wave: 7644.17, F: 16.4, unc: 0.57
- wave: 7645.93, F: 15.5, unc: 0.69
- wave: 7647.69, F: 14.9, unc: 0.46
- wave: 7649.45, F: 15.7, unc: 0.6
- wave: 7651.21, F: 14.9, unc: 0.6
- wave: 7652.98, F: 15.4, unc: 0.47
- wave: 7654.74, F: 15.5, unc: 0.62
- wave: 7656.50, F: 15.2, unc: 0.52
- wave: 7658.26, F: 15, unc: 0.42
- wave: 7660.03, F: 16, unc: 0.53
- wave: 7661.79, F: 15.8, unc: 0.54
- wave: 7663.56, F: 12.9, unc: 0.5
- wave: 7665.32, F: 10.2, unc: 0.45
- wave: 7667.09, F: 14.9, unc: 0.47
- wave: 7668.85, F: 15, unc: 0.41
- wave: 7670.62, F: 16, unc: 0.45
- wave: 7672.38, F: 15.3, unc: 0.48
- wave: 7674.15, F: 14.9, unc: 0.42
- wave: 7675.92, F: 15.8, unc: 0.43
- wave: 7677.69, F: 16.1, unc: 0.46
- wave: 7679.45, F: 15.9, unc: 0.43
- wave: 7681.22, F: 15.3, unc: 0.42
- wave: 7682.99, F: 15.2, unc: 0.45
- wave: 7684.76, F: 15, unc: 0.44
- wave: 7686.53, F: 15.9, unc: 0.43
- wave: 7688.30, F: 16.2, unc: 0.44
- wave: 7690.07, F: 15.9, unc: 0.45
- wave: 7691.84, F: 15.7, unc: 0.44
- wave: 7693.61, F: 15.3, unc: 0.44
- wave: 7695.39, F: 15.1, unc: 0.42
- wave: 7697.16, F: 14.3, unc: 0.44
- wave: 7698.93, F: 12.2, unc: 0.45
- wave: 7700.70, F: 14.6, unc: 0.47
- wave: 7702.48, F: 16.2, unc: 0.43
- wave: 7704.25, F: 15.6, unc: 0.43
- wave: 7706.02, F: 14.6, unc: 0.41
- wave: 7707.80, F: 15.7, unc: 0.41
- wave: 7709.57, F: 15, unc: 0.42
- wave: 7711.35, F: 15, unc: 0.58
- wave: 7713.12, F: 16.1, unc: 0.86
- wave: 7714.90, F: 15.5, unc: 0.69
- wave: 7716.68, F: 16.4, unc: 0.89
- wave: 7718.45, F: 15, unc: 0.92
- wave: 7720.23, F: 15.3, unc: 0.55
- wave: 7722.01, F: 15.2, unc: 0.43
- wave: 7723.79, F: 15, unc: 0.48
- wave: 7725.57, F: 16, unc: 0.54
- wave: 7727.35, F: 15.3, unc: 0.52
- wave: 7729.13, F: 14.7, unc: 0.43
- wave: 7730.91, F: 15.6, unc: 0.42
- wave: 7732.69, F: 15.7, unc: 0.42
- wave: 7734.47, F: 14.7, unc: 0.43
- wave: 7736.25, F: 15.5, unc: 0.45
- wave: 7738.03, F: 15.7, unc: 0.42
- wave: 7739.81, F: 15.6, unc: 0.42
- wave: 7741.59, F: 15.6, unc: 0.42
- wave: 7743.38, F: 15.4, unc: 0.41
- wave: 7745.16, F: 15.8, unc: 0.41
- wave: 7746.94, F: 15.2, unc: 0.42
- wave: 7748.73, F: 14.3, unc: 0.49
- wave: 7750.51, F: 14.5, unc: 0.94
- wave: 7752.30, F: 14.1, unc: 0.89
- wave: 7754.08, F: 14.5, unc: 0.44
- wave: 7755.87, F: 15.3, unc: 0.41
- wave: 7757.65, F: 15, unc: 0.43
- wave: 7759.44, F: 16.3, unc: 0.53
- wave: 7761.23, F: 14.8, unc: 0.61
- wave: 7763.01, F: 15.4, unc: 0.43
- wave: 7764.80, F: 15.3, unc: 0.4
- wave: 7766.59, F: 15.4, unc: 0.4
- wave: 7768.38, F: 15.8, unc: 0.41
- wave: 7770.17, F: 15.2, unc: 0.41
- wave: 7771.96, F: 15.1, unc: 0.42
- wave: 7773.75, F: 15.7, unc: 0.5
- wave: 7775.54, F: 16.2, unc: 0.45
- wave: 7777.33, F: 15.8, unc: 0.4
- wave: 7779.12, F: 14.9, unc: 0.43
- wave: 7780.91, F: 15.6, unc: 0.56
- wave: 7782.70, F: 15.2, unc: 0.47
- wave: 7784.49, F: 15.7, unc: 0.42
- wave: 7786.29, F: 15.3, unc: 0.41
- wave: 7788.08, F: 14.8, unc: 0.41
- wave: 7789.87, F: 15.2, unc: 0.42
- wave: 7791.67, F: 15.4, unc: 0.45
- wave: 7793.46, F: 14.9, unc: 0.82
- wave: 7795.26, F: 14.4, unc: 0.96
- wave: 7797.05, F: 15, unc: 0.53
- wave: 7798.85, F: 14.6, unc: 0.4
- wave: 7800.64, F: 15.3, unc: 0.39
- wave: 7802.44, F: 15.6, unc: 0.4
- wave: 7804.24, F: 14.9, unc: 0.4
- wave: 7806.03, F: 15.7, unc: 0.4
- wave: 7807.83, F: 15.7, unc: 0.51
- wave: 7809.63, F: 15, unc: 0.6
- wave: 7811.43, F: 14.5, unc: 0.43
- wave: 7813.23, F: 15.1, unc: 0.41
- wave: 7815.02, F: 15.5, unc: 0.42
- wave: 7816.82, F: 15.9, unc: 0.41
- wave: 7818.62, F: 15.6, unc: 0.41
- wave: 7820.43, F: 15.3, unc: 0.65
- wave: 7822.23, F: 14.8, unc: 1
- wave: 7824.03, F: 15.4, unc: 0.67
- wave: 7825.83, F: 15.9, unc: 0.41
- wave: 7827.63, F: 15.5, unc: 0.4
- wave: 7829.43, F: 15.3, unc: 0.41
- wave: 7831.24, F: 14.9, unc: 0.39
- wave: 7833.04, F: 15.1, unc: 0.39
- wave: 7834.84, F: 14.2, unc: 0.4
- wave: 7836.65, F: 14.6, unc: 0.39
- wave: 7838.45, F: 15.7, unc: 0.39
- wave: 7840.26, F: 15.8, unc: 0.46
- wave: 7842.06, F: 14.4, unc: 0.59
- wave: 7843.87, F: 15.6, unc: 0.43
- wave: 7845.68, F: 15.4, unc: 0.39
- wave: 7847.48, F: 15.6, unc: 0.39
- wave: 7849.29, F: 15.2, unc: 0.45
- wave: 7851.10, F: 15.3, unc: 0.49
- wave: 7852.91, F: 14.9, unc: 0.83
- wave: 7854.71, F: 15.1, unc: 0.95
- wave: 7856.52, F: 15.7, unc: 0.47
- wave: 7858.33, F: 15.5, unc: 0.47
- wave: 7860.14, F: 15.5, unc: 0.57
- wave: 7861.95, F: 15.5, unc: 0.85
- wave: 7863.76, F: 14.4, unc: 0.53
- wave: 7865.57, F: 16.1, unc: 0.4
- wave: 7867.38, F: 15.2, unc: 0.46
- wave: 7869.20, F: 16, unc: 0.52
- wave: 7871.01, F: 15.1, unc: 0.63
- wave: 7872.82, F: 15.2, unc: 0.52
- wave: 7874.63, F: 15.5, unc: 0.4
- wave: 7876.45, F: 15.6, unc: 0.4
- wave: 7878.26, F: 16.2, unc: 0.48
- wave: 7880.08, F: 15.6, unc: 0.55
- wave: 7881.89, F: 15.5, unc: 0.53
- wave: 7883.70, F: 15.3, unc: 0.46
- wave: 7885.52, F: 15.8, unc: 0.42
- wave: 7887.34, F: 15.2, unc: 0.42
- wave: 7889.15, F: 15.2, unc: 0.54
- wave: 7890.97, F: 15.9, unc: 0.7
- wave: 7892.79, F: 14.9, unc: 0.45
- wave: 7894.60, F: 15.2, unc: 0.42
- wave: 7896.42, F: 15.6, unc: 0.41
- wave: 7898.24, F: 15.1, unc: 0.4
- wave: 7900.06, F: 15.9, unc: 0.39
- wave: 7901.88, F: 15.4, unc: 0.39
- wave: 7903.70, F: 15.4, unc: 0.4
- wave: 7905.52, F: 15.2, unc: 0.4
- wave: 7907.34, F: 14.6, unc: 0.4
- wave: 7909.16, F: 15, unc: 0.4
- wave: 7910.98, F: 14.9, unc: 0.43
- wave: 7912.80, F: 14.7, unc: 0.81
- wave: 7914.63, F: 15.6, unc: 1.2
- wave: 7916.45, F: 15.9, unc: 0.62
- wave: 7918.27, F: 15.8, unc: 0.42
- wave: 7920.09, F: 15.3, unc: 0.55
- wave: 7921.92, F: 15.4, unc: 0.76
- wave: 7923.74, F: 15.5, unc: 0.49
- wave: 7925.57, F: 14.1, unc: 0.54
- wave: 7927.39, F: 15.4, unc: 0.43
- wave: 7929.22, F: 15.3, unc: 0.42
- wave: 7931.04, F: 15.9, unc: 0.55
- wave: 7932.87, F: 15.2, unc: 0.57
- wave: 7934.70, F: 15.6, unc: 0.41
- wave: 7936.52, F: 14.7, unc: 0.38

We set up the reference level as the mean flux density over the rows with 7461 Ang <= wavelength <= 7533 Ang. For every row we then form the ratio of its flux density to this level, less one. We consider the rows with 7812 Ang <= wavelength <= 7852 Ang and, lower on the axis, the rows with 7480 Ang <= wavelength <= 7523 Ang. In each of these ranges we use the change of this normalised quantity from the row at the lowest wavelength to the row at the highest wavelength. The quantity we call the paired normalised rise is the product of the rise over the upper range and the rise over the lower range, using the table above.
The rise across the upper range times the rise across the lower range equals -0.0010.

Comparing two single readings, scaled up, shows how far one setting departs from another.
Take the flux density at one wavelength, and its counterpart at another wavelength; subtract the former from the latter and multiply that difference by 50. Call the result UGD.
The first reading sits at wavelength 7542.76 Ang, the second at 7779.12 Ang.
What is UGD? -55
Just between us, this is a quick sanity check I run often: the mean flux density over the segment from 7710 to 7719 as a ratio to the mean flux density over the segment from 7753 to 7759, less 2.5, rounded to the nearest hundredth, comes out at -1.46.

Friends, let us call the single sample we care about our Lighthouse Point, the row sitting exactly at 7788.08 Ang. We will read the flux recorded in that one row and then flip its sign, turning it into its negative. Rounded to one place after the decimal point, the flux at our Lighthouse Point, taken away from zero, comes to -14.8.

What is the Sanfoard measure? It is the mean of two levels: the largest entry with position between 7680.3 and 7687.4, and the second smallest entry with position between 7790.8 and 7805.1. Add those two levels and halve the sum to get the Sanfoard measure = 15.25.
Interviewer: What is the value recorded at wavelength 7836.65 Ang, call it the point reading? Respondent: 14.6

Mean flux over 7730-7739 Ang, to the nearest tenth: 15.4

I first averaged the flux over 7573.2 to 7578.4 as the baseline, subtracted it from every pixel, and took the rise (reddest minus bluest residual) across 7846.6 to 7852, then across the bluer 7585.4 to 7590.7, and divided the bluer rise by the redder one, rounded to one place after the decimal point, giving -1.3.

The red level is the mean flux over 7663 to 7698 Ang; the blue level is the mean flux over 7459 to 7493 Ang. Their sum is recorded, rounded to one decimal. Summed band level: 30.8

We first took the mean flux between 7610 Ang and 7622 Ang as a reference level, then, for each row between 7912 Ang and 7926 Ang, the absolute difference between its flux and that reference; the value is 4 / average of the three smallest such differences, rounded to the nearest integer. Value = 10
